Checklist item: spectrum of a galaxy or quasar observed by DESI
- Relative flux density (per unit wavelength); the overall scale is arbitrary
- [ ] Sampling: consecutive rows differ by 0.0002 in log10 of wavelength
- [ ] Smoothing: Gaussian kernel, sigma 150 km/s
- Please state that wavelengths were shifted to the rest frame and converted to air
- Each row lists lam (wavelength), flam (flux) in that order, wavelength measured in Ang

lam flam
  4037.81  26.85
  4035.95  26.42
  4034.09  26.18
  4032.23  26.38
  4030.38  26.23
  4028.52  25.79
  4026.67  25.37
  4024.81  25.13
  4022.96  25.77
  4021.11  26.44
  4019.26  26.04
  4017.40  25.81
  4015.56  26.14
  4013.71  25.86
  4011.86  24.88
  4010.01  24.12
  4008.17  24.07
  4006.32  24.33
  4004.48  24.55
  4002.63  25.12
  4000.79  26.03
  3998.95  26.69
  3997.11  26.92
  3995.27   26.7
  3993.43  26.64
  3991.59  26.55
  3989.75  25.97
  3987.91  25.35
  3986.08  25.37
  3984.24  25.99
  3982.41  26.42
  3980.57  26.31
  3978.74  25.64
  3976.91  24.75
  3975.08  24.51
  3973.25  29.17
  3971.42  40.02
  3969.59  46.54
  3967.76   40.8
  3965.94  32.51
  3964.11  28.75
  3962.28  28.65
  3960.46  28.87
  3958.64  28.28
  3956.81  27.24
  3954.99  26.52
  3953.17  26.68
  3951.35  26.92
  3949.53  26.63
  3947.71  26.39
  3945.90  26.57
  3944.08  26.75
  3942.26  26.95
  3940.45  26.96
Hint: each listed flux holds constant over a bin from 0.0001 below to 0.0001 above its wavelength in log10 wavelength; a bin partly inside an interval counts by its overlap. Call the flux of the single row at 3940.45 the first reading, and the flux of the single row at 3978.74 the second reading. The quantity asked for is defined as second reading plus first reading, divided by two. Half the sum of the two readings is 26.3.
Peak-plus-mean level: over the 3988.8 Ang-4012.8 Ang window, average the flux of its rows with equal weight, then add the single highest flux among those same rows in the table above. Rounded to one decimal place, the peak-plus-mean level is 52.5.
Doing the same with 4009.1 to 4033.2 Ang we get 52.1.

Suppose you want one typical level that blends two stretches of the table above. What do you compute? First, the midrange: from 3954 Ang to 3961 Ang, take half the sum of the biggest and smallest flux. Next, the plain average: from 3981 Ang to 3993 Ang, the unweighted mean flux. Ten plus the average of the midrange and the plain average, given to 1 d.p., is 36.8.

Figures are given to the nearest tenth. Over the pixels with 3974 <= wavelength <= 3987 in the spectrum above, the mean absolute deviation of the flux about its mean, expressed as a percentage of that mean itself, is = 2.3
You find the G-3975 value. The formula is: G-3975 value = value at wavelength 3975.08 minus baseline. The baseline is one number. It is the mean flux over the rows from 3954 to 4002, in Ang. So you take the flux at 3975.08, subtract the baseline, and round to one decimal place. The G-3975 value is -4.2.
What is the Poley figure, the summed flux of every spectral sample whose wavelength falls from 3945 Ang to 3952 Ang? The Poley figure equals 107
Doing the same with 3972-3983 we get 157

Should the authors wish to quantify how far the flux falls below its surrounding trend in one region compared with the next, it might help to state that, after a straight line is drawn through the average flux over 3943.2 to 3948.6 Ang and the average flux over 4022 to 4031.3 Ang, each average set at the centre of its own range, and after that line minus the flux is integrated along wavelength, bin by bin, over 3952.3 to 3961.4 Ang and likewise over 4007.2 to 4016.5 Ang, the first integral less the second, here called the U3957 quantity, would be -17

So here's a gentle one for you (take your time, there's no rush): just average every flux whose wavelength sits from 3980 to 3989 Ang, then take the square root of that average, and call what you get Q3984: 5.09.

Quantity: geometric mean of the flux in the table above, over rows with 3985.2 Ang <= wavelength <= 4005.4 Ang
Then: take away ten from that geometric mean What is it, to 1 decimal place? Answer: 16.0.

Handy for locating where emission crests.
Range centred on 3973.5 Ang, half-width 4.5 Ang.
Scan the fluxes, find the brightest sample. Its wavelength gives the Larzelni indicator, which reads 3969.59 Ang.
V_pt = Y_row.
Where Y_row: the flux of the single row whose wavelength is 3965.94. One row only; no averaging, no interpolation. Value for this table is 32.51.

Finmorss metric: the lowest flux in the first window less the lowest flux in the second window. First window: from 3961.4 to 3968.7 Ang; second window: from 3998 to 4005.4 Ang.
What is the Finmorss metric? 4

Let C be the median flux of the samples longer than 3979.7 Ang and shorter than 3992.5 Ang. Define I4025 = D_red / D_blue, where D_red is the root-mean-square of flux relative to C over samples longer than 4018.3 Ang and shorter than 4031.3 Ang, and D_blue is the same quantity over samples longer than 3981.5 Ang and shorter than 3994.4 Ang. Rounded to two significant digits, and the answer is 0.93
